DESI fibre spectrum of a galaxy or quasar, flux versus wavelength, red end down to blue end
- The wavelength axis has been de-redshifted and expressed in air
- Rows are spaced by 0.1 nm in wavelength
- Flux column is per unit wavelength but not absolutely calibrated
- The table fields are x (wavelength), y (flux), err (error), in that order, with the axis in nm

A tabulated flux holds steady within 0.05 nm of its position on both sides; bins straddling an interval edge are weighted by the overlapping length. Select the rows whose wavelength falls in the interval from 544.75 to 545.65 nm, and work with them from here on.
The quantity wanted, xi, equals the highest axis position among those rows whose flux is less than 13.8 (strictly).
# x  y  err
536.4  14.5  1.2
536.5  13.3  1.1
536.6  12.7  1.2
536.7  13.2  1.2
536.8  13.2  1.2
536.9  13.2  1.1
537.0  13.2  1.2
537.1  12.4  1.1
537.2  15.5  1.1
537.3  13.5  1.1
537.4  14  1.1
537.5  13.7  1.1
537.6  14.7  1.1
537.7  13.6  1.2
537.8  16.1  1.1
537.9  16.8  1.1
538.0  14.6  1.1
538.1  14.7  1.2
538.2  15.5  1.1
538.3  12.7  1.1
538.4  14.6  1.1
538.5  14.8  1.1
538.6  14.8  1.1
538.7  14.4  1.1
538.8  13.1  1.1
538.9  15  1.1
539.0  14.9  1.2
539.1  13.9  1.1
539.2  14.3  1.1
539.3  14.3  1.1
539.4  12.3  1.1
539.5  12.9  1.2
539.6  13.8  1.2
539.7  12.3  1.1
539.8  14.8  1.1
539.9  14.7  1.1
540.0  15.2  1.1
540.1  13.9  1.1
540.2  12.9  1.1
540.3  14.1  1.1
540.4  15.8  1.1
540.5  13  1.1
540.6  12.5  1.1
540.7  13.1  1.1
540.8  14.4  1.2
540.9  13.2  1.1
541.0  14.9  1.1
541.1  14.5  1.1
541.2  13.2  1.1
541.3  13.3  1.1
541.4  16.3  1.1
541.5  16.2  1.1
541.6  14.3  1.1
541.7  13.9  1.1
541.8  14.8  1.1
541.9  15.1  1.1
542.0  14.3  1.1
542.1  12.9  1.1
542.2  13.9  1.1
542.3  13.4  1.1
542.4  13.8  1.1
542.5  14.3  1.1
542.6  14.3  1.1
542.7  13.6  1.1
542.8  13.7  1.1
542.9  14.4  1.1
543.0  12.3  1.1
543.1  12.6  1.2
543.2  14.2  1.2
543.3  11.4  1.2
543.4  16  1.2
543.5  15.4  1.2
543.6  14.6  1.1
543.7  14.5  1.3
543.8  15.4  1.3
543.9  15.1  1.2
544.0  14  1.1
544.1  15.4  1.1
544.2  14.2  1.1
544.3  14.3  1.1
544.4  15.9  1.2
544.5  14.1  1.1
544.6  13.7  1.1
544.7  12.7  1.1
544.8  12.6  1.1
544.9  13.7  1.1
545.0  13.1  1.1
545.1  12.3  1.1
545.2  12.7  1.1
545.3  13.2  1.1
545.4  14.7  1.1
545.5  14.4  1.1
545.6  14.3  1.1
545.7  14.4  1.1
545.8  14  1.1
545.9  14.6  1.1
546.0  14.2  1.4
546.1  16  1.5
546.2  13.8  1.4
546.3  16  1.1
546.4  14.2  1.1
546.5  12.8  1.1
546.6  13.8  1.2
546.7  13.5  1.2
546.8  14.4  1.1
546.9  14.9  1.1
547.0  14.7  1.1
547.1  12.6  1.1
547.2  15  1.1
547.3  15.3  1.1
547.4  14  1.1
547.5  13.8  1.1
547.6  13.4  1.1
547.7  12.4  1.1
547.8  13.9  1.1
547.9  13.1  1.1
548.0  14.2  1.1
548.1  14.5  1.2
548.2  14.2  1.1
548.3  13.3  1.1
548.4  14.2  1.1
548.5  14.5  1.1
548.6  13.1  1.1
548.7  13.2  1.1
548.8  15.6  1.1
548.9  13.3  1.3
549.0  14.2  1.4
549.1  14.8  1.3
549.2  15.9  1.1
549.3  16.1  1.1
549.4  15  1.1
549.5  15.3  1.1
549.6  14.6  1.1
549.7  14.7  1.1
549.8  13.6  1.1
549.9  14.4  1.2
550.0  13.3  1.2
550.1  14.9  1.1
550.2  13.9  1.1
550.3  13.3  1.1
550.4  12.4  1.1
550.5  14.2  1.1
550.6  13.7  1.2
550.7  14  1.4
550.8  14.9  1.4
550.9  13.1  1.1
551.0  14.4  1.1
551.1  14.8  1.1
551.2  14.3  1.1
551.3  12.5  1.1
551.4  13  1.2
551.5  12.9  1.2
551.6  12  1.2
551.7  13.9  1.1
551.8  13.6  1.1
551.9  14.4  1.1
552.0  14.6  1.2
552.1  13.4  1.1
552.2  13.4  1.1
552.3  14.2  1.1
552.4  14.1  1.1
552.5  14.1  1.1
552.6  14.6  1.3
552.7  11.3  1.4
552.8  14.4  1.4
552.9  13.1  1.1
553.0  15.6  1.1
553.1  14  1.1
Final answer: 545.3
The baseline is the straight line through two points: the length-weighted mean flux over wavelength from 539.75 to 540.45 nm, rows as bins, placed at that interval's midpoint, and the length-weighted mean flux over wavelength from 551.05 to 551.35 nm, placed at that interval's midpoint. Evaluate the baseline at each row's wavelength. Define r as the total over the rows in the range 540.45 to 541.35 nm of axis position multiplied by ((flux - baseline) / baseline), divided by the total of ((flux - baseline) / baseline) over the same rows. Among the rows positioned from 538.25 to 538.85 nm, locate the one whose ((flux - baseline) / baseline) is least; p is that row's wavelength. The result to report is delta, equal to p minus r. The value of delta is -2.51 nm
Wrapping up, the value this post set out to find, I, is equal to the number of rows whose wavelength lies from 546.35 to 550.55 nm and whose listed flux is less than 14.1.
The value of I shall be 19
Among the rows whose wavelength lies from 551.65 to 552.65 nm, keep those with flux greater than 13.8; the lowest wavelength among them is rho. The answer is 551.7 nm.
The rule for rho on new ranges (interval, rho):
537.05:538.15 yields 537.2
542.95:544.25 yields 543.2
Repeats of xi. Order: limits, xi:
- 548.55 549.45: 548.9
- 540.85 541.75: 541.3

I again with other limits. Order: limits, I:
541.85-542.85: 6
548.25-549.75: 4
